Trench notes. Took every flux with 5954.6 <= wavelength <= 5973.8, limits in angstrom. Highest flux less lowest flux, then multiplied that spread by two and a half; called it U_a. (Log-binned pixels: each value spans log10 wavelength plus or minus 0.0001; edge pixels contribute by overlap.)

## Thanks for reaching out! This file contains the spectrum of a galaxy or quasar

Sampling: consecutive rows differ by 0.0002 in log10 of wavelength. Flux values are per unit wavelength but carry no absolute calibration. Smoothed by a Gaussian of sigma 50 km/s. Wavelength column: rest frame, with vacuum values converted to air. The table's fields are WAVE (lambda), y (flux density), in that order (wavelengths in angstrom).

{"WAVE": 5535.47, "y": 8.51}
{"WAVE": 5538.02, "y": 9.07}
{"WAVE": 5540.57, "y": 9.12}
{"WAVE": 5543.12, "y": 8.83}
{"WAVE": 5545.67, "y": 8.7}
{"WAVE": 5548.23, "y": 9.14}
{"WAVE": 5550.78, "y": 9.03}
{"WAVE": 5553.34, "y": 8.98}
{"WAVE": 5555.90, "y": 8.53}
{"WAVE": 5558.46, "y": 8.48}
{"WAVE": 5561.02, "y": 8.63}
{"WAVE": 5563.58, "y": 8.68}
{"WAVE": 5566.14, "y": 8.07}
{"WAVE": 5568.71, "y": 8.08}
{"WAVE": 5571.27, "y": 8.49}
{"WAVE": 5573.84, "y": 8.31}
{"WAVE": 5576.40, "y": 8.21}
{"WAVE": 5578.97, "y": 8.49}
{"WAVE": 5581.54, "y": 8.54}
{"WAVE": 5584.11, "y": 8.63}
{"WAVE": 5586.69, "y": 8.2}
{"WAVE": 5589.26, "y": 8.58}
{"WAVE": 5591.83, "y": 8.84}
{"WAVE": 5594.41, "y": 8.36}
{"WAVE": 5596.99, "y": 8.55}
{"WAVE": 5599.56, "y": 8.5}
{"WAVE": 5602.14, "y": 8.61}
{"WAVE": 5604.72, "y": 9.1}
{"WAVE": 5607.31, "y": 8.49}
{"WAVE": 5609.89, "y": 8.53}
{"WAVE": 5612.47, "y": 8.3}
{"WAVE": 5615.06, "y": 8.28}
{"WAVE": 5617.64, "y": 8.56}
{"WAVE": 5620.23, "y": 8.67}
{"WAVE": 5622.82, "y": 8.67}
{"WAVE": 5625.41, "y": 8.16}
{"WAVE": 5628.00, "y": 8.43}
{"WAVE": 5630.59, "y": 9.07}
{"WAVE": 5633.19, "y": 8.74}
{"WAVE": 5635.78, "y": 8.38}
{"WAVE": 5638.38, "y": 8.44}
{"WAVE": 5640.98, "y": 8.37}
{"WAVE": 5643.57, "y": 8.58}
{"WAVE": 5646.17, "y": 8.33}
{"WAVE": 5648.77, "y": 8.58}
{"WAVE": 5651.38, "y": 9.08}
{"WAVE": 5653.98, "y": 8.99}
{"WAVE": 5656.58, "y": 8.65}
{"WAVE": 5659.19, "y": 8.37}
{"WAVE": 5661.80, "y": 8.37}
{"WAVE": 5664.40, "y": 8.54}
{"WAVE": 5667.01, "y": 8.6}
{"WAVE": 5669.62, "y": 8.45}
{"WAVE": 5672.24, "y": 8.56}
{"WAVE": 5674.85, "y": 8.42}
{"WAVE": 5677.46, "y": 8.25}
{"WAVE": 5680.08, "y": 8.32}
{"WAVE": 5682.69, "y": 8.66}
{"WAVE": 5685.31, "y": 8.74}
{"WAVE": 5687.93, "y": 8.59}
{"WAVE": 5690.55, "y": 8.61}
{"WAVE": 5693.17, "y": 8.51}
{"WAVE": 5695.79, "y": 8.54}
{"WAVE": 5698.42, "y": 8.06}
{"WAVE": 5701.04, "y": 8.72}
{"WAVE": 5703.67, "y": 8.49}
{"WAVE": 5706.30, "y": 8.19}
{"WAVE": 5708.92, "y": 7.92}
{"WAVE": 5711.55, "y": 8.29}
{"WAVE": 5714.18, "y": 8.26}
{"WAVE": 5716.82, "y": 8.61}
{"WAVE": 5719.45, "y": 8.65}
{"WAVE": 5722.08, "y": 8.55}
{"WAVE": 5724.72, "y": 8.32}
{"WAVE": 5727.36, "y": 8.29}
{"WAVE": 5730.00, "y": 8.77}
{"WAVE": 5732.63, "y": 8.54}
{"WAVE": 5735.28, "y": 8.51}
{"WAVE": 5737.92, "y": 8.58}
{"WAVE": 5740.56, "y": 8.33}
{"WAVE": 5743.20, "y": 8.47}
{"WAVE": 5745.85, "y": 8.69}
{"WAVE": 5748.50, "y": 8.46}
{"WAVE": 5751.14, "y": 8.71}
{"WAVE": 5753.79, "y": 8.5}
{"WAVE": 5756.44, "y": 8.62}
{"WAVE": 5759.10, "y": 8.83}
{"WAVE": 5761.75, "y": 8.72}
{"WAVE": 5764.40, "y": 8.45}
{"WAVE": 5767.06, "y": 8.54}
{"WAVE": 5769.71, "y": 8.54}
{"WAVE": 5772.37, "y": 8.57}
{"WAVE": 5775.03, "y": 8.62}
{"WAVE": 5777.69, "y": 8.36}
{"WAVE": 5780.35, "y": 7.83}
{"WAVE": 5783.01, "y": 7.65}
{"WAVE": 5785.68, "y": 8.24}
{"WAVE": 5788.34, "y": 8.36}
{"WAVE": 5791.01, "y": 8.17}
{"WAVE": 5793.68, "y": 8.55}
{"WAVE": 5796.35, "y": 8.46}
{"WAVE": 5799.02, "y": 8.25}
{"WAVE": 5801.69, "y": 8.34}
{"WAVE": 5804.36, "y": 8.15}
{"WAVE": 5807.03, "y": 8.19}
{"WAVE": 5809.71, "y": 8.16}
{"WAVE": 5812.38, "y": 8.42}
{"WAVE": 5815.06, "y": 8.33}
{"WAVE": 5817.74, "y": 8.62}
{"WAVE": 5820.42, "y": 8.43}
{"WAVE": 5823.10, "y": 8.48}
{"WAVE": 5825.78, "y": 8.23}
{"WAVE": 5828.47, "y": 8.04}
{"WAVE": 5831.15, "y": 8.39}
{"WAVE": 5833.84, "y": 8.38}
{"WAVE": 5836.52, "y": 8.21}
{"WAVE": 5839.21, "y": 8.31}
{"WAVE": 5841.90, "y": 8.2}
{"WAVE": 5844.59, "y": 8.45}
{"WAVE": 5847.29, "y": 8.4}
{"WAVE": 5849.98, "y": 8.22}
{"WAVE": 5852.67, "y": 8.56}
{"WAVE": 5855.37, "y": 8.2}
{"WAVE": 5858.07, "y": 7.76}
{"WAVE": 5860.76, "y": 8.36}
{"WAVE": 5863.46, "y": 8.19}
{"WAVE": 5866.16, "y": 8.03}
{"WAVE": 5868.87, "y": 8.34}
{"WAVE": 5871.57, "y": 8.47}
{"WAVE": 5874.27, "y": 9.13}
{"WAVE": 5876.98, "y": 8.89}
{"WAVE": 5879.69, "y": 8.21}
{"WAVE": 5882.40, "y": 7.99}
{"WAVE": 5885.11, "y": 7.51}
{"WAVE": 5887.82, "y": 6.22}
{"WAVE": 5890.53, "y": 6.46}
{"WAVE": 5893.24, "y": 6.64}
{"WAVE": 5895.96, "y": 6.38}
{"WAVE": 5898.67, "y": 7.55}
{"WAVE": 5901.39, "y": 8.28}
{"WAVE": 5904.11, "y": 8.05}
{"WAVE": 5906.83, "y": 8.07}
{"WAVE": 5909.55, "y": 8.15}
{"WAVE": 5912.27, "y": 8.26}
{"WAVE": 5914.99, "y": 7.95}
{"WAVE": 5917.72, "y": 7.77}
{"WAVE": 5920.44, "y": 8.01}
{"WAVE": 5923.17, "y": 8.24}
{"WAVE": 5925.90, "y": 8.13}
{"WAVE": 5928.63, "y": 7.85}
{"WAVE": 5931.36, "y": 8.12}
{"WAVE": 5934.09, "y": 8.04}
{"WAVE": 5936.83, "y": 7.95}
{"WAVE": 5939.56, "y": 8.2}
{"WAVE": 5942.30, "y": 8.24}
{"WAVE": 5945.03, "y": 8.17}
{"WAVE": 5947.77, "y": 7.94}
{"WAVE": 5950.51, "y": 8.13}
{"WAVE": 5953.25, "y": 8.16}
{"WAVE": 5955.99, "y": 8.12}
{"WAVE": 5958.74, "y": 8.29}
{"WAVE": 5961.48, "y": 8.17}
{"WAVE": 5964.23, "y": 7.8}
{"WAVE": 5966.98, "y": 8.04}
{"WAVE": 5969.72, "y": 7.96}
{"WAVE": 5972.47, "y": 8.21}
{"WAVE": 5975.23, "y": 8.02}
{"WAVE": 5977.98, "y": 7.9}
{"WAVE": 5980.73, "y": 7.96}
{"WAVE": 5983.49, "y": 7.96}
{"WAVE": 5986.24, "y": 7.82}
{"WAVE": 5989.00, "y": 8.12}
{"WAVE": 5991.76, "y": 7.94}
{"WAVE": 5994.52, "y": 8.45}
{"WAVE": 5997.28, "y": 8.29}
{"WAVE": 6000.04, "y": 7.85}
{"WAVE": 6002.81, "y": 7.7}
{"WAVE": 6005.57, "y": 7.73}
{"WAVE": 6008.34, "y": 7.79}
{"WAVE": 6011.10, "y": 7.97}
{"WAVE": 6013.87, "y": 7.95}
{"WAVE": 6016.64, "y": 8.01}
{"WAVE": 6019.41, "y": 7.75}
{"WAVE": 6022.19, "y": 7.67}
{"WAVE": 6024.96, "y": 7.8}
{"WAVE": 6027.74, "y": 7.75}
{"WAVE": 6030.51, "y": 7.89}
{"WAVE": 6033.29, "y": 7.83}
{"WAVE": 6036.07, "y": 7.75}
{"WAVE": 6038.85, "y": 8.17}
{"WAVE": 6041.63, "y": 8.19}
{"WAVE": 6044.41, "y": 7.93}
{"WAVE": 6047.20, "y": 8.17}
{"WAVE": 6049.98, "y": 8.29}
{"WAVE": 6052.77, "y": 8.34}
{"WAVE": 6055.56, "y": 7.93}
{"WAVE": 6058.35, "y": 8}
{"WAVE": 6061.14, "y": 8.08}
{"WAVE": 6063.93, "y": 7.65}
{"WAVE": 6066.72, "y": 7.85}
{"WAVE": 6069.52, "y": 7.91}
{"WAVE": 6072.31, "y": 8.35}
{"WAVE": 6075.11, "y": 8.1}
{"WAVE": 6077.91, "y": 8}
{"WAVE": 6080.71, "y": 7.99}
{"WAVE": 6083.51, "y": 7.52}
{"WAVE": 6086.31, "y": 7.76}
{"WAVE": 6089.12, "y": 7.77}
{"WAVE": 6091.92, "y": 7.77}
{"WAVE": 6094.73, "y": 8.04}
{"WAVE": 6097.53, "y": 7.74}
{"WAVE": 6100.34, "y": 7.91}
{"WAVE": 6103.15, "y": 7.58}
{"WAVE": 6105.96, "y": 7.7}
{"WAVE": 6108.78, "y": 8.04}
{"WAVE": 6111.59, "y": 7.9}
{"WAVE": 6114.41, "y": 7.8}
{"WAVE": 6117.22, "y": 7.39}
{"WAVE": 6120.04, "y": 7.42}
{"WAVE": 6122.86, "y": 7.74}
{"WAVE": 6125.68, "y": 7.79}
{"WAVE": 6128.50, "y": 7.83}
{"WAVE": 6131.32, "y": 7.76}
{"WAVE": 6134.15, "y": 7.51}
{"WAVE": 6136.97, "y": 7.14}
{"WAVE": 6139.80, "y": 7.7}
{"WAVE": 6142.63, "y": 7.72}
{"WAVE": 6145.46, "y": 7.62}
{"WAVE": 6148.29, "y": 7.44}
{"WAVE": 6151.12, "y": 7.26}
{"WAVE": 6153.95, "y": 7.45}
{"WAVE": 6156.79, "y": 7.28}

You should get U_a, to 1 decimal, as 1.2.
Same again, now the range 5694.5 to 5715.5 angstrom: 2.0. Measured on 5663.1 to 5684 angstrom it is 1.0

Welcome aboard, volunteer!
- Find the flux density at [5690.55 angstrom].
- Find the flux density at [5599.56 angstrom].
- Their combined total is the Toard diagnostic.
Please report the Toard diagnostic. 17.1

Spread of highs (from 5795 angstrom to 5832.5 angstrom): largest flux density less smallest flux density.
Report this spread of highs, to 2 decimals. 0.58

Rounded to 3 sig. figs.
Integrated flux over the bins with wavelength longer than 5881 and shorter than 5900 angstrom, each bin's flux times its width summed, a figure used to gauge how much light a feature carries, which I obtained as 132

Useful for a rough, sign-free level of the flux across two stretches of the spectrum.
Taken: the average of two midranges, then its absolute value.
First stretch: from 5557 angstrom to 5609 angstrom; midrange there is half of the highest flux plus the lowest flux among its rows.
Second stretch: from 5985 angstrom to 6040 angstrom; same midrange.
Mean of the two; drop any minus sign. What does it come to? 8.32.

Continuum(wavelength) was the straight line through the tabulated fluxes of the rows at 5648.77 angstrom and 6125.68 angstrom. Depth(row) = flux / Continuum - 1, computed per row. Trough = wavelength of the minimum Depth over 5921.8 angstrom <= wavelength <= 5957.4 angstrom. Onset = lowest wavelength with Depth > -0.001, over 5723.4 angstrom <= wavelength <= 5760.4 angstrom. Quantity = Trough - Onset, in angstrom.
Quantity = 198.6 angstrom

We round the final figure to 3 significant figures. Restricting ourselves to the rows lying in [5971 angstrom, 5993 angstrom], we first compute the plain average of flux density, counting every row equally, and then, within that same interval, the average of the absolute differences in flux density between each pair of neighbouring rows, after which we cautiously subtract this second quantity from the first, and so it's 7.85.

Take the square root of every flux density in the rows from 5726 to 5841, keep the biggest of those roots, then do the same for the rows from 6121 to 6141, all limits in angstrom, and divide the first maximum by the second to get 1.06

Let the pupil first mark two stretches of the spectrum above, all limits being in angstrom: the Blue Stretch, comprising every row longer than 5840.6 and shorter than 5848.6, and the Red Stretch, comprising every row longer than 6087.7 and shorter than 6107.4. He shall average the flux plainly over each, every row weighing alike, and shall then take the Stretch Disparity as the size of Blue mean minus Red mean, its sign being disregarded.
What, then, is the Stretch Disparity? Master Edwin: 0.56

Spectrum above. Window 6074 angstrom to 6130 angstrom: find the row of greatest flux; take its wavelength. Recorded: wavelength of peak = 6075.11 angstrom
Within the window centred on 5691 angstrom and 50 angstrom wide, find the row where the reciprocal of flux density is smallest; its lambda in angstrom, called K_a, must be 5685.31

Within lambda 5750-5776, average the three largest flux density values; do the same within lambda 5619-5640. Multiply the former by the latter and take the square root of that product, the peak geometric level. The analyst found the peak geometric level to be 8.79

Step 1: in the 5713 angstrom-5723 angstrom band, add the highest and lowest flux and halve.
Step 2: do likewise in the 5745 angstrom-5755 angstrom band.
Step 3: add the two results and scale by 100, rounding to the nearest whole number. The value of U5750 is 1704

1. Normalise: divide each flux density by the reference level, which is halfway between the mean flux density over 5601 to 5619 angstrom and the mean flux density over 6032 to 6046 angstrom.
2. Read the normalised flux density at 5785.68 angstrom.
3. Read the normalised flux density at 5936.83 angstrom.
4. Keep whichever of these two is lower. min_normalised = 0.96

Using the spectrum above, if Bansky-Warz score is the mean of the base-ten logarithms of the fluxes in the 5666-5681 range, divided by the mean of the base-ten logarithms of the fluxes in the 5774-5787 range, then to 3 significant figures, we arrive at 1.02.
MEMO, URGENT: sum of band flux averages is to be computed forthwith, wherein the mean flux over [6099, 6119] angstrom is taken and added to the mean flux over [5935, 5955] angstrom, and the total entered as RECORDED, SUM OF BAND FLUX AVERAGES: 15.9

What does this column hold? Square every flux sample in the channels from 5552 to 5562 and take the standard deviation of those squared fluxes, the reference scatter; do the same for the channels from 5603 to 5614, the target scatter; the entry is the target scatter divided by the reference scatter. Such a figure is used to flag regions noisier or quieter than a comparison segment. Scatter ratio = 1.5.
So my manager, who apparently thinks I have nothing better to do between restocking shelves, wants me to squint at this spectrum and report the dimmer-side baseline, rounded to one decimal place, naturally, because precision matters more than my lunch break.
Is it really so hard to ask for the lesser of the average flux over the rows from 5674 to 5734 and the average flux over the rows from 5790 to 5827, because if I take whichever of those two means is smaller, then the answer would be 8.3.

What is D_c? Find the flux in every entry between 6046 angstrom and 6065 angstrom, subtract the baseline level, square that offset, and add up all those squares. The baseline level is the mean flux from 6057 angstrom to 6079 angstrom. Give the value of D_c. 0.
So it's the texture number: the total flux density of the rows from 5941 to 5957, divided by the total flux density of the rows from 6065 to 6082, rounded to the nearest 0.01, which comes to 1.01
